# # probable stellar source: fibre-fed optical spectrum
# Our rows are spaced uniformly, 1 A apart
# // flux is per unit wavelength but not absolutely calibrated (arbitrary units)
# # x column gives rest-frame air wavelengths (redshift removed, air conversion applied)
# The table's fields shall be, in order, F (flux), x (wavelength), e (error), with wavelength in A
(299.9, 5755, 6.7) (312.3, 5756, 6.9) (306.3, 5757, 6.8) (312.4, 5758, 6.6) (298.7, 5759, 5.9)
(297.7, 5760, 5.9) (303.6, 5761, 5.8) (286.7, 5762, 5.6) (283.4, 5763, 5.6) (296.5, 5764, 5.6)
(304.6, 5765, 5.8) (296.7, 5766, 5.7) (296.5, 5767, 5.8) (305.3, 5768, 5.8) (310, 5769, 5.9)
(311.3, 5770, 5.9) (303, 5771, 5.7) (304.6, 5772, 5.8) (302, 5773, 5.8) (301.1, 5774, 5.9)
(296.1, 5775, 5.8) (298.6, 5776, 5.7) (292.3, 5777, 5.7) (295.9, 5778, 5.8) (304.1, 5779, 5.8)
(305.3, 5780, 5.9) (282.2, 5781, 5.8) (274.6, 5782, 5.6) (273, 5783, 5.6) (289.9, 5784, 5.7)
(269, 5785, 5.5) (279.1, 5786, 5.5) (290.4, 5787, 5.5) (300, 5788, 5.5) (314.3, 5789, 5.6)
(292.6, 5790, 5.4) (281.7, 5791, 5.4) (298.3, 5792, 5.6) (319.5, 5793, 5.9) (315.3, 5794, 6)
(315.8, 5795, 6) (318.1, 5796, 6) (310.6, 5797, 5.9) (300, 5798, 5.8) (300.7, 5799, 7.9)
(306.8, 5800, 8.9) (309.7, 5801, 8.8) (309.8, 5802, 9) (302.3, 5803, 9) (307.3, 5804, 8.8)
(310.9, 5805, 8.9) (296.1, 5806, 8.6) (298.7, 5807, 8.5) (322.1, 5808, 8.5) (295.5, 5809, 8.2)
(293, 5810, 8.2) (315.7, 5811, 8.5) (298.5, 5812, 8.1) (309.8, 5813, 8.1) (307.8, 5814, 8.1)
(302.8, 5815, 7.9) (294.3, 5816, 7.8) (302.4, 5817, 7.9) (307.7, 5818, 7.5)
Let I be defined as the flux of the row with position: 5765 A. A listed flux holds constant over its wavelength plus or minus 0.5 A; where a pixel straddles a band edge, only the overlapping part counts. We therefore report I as 304.6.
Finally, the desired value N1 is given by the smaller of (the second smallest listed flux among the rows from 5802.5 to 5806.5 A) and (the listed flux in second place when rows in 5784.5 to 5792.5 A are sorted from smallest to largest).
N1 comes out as 279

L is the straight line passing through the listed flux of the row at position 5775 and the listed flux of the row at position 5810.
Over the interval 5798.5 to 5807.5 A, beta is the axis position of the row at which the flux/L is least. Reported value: 5806 A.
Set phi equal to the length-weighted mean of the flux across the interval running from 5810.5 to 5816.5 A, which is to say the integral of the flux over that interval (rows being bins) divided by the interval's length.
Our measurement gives 305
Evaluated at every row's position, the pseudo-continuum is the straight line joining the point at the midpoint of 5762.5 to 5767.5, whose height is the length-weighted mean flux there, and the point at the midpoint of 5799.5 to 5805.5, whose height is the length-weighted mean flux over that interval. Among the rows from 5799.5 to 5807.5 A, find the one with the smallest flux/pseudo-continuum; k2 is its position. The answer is 5806 A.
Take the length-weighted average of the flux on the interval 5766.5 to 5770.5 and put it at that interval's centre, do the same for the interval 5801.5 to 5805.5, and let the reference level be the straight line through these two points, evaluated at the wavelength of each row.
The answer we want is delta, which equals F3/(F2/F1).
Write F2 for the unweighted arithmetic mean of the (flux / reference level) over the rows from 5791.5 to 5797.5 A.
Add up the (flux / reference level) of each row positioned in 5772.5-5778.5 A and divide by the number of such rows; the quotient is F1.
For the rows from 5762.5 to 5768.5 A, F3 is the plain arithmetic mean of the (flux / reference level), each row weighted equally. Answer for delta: 0.93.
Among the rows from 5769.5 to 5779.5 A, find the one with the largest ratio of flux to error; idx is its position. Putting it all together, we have 5771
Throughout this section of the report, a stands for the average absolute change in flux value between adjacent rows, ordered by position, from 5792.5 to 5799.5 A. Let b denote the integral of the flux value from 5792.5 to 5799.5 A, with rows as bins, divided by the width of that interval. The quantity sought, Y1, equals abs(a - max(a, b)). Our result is 307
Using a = 4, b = 311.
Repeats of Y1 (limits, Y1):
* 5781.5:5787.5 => 267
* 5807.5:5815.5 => 293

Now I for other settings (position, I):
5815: 302.8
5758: 312.4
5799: 300.7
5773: 302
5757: 306.3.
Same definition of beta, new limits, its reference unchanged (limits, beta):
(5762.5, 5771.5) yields 5763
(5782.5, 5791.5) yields 5785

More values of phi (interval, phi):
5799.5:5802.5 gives 309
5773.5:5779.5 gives 298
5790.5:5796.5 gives 308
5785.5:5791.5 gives 293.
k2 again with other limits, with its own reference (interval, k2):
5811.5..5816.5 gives 5816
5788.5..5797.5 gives 5791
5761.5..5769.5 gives 5763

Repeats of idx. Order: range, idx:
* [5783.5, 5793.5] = 5789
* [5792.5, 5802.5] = 5793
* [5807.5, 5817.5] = 5815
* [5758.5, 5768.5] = 5764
